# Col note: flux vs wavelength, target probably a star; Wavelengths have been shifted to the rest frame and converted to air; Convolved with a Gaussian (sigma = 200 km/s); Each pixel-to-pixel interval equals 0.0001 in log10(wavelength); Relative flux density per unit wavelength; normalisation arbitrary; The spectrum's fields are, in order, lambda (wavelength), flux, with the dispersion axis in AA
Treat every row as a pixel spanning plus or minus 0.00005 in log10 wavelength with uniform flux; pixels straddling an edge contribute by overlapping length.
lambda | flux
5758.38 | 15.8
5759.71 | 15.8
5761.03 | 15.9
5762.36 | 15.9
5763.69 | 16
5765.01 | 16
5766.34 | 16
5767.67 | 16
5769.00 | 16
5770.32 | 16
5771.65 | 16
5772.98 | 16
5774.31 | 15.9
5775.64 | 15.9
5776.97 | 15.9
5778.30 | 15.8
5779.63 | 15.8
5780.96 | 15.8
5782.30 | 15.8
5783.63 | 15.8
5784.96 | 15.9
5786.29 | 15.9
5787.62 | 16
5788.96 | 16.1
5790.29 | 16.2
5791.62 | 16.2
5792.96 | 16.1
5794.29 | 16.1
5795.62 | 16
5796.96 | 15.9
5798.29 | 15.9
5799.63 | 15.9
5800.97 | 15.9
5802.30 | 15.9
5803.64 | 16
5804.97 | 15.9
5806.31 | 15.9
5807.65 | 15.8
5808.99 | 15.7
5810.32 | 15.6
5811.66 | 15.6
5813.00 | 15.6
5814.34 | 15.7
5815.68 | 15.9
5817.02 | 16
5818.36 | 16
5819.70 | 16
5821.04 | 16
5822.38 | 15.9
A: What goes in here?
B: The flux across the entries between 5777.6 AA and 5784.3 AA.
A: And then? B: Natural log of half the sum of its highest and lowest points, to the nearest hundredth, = 2.76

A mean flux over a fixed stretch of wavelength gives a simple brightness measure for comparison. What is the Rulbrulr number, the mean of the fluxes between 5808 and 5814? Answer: 15.6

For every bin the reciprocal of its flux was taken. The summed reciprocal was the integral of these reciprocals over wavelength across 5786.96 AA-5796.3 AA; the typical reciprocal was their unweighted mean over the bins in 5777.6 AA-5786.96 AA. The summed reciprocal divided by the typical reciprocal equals 9.18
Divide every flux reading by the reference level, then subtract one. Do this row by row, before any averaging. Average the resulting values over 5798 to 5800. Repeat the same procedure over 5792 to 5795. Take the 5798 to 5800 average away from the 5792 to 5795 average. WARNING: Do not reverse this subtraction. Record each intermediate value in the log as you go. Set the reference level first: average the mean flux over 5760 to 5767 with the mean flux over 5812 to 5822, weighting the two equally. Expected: 0.013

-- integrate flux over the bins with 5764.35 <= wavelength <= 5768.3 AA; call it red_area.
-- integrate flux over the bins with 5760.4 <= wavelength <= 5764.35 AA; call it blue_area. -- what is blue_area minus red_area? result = -0.3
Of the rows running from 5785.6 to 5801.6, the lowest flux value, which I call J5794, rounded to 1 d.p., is 15.9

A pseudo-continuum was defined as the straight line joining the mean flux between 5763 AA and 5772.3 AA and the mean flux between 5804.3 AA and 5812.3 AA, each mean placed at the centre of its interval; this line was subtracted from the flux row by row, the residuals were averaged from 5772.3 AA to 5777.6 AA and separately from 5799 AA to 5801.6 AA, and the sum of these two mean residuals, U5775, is 0.1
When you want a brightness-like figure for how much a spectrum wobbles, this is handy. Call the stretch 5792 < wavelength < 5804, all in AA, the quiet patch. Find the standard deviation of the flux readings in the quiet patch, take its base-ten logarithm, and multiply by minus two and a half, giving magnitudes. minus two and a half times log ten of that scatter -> 2.7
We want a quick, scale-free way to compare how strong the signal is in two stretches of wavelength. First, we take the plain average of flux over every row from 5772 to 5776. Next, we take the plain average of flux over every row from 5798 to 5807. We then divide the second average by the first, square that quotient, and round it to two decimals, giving 1.00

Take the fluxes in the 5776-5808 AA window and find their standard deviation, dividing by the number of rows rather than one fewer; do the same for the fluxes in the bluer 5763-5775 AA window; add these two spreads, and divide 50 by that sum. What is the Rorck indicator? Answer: 326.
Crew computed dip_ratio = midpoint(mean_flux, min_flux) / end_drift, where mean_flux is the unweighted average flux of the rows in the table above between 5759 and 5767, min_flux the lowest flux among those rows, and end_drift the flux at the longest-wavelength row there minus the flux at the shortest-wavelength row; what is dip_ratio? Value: 79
